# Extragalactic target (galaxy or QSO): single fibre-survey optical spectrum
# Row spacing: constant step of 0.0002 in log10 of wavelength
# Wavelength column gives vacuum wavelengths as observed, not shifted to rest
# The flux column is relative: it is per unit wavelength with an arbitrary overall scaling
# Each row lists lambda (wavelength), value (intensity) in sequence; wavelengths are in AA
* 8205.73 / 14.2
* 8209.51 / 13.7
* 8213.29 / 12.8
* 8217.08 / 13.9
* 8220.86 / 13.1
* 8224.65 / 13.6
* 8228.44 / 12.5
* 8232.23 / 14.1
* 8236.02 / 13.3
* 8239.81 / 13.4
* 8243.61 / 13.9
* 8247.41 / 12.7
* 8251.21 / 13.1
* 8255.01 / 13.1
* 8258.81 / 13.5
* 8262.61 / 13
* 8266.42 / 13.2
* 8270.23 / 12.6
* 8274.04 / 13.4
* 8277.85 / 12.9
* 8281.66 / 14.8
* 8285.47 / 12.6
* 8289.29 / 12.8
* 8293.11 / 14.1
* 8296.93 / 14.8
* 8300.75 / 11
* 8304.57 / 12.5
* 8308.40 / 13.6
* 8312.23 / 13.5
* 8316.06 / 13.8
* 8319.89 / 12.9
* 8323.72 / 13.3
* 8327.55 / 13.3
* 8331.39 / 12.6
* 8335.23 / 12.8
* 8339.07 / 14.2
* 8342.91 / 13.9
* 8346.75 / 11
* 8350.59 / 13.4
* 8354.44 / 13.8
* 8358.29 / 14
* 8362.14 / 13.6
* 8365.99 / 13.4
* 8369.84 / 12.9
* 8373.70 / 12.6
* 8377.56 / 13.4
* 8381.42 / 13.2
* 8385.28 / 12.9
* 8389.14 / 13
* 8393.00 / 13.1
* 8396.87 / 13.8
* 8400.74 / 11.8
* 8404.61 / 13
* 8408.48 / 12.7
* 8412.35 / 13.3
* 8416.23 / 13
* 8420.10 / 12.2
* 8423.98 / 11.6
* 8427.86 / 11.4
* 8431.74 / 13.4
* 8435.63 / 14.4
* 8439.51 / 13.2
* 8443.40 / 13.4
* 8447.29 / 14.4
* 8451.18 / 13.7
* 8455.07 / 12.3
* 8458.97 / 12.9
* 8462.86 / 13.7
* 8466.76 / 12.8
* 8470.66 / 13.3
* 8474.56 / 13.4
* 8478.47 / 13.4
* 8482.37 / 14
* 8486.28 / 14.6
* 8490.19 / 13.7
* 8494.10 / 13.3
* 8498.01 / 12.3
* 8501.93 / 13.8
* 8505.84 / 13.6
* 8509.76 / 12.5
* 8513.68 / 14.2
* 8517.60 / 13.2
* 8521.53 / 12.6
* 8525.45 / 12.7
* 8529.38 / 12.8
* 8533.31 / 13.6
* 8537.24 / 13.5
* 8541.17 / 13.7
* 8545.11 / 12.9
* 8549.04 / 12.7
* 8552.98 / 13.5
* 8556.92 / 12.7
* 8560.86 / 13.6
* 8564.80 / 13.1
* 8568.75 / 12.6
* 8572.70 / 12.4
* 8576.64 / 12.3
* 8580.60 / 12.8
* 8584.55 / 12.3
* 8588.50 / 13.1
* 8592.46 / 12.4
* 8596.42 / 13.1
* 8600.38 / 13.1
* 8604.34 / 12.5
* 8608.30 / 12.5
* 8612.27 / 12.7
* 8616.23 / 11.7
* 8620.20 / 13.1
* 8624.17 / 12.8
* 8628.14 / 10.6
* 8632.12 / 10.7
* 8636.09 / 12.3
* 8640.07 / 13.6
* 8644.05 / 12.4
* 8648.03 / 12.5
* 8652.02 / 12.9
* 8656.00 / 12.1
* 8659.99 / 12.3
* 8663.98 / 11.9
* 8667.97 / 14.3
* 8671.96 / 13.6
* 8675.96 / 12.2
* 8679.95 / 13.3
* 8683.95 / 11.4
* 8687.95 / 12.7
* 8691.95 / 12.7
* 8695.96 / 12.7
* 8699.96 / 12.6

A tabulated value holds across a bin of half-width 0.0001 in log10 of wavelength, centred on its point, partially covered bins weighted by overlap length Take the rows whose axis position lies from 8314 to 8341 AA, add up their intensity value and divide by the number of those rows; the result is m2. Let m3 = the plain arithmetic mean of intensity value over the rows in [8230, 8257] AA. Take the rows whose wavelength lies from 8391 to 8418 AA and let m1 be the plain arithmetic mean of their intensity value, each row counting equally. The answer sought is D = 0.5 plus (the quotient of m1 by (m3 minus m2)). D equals 130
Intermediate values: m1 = 13.0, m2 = 13.3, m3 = 13.4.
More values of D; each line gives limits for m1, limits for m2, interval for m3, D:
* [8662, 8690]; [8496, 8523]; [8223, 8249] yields 69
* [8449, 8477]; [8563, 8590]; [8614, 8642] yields -24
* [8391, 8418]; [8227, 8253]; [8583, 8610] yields -22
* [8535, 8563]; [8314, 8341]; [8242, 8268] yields -231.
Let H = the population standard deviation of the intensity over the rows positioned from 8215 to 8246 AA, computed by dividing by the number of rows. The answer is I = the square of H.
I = 0.2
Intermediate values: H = 0.49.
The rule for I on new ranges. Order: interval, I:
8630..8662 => 0.6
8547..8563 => 0.2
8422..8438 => 1.6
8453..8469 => 0.3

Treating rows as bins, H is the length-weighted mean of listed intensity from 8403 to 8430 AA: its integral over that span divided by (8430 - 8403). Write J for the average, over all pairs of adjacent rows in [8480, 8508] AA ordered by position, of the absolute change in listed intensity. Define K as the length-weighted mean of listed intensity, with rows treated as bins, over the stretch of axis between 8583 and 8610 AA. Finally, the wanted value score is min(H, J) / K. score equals 0.060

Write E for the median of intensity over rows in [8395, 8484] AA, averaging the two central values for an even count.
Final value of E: 13.3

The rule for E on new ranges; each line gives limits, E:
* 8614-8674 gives 12.4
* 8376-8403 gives 13.1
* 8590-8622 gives 12.6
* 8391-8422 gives 13.0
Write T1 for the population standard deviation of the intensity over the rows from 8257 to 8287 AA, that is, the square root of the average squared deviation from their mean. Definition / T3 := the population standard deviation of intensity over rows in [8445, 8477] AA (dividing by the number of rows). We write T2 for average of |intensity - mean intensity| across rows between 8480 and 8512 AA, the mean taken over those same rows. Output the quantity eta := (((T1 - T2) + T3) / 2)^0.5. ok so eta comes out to 0.59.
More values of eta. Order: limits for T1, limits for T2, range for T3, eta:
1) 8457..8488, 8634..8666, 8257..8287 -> 0.65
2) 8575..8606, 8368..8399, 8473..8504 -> 0.59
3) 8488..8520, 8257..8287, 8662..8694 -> 0.71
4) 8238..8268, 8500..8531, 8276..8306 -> 0.72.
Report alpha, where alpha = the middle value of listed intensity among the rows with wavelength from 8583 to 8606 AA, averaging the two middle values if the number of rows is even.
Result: 12.8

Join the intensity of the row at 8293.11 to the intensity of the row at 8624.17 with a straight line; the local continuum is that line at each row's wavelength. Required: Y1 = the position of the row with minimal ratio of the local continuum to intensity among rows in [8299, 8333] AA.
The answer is 8316.06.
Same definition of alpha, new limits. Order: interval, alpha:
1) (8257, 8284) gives 13.2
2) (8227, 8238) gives 13.3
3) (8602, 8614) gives 12.5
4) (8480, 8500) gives 13.7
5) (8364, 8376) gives 12.9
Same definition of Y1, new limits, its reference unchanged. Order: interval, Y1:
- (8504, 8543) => 8513.68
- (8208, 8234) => 8232.23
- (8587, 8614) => 8600.38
